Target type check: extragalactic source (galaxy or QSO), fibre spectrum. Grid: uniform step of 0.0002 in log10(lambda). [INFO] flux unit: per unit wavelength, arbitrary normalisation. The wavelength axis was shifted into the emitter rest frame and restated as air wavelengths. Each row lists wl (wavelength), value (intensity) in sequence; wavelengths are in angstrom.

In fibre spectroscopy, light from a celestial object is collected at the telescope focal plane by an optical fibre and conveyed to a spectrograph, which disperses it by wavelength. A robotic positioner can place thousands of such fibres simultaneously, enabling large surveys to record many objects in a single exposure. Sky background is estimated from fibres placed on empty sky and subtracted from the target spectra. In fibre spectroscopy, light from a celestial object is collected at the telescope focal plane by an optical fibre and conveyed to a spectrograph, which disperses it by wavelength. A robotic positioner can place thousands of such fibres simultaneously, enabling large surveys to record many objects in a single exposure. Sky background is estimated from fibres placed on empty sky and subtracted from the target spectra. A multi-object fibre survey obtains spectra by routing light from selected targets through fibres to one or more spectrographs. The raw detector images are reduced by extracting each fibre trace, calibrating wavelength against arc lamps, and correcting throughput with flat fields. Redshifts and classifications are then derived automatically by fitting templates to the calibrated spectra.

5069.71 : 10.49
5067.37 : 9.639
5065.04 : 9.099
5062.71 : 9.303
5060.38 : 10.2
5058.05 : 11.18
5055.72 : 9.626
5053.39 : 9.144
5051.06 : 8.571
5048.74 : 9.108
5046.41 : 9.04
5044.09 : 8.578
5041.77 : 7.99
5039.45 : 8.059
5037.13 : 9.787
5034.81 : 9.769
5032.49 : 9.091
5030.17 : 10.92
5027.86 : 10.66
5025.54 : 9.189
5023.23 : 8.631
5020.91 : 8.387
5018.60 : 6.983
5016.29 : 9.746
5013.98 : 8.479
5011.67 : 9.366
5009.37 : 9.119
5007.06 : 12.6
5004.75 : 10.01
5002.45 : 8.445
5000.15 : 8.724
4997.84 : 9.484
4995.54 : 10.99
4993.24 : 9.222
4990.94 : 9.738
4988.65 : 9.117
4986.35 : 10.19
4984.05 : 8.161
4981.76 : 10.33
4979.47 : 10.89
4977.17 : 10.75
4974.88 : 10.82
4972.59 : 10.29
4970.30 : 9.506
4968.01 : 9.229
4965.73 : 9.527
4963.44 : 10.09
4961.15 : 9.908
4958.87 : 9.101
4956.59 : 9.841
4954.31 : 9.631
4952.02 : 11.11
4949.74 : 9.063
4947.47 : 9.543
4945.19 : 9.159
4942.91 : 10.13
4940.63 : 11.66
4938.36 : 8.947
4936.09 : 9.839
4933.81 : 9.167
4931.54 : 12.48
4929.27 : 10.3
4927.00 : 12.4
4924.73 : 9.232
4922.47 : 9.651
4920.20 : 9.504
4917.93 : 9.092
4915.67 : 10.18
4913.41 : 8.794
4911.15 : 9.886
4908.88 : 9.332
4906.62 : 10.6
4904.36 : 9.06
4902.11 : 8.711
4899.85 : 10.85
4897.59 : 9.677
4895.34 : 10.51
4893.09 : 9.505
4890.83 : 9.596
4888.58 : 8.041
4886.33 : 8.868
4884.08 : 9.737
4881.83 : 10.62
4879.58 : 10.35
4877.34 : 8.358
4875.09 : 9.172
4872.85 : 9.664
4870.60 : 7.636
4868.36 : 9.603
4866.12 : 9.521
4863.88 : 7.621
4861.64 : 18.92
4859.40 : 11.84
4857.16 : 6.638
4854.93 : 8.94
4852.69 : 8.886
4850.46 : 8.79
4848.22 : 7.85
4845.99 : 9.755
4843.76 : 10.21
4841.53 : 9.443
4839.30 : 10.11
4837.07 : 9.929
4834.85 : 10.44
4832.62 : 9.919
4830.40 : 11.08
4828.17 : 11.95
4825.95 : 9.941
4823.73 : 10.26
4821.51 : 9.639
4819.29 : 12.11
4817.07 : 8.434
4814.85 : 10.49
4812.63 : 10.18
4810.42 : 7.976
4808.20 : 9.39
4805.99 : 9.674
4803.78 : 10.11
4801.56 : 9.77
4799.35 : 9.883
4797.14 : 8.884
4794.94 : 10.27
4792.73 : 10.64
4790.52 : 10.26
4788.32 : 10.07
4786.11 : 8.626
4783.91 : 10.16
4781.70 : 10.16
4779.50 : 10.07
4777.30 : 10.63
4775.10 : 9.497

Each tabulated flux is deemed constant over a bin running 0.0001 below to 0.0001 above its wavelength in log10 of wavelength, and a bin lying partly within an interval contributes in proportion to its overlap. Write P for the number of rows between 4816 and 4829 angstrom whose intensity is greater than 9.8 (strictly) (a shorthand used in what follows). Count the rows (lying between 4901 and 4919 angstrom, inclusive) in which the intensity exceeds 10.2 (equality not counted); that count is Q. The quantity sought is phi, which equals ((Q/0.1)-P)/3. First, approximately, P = 4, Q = 1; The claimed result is 2.0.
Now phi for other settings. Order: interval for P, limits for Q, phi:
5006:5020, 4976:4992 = 9.7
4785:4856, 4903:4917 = -2.7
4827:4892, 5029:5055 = -0.3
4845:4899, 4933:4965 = 5.0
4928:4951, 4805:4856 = 21.7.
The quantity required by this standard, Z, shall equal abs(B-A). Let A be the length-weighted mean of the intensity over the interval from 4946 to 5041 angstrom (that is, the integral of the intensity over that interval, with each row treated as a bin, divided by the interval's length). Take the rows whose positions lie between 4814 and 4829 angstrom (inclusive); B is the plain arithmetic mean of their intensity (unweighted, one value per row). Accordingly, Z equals 0.79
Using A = 9.6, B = 10.4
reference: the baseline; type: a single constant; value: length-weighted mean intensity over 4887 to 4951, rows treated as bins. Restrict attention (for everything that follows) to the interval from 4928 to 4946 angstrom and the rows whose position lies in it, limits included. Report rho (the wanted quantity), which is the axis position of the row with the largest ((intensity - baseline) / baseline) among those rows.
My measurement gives 4931.54 angstrom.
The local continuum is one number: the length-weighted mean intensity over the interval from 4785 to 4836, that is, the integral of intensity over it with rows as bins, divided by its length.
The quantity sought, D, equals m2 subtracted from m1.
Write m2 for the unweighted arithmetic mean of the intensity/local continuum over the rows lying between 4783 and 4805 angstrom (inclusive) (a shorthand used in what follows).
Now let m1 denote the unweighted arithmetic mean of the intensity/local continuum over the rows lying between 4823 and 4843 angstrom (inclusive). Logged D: 0.047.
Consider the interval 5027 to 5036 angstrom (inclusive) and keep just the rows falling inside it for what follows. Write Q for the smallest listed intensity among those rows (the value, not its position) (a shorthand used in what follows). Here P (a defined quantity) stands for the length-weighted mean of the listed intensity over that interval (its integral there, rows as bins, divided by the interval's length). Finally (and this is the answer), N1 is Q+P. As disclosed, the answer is 19.2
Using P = 10.1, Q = 9.091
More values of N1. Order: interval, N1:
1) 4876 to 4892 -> 17.4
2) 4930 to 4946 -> 19.2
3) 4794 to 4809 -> 18.6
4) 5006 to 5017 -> 18.3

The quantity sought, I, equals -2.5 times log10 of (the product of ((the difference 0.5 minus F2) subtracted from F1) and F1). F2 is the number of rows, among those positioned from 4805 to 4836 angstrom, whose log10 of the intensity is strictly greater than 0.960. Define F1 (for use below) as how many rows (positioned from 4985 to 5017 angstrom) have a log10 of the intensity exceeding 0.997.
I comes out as -4.5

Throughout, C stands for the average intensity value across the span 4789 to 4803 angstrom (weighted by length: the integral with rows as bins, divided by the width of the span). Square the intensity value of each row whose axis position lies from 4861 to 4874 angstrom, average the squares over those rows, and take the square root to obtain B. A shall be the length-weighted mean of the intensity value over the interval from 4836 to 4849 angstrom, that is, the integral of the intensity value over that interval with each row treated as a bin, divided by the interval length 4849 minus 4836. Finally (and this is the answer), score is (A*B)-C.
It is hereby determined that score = 97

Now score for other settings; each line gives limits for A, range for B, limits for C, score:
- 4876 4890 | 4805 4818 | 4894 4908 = 78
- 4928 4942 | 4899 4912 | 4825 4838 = 91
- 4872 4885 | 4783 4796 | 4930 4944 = 86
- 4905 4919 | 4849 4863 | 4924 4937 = 99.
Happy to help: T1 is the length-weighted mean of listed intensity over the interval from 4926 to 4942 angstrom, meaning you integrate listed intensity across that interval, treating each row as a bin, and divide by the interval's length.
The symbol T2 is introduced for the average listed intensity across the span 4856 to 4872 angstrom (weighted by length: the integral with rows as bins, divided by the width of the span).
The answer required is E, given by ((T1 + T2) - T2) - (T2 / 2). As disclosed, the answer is 5.5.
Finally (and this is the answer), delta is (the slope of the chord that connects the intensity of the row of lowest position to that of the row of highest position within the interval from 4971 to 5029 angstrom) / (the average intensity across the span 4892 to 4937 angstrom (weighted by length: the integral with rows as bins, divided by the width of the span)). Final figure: 0.001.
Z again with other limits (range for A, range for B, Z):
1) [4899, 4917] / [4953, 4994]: 0.14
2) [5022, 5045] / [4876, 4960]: 0.53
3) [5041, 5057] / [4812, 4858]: 0.86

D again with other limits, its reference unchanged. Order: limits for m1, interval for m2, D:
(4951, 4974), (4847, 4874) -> 0.016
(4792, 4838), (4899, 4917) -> 0.037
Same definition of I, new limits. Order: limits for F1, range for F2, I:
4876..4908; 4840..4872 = -4.4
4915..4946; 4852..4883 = -4.8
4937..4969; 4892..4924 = -4.3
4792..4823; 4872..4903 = -4.9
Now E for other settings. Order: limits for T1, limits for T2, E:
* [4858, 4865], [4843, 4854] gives 8.0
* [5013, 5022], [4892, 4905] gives 3.5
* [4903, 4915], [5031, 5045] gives 5.1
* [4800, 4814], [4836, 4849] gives 4.7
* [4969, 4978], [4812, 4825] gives 5.2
